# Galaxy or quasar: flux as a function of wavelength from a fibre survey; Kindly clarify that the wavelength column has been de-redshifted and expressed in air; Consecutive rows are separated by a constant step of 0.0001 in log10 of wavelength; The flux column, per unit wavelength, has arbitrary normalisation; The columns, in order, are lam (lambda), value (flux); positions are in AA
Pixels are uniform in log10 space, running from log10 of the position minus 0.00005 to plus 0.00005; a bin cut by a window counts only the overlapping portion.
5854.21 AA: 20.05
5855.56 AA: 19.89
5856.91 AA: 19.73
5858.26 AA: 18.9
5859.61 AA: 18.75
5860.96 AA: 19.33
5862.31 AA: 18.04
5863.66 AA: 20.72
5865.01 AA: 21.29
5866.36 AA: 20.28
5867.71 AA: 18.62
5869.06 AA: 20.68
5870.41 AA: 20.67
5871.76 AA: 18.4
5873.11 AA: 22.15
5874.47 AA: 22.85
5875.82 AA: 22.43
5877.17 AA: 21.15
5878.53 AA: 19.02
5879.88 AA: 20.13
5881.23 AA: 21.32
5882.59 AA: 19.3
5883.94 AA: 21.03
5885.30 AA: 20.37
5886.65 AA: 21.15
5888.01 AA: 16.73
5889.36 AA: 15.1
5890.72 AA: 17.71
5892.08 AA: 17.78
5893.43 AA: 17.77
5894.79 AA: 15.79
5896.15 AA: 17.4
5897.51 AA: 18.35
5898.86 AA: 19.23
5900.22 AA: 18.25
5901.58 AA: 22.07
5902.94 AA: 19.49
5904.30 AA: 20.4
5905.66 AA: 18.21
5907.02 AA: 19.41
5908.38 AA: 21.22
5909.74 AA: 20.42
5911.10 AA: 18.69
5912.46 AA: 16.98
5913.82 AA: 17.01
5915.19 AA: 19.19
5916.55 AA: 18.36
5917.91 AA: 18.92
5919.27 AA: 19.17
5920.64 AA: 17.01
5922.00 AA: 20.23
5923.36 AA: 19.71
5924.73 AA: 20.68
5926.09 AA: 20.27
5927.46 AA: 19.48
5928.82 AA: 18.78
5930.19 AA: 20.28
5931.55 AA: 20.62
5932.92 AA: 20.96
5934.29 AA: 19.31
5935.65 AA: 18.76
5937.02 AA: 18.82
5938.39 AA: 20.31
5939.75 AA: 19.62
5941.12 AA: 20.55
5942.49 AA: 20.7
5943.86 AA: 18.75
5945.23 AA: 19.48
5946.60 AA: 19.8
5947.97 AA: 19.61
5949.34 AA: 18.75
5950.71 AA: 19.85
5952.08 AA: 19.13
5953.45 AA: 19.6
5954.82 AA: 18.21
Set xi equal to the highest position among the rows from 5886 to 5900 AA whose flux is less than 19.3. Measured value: 5898.86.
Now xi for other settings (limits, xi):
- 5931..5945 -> 5943.86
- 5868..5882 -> 5878.53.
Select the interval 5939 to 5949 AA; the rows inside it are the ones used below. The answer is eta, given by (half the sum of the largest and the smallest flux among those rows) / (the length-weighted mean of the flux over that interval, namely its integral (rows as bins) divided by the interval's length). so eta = 1.00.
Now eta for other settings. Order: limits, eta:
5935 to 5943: 1.00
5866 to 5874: 1.00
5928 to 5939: 1.01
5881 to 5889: 0.96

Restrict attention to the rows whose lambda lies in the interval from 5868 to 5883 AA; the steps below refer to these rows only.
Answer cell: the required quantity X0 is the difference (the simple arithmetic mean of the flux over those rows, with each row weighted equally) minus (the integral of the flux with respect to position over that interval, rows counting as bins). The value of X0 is -290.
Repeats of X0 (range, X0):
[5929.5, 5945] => -288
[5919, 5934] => -276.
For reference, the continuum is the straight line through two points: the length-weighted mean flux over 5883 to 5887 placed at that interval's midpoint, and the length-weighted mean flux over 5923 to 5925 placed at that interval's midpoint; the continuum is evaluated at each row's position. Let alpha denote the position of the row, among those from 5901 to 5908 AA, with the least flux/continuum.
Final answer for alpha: 5905.66 AA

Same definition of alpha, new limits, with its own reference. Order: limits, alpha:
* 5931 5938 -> 5935.65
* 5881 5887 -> 5882.59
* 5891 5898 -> 5894.79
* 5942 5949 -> 5943.86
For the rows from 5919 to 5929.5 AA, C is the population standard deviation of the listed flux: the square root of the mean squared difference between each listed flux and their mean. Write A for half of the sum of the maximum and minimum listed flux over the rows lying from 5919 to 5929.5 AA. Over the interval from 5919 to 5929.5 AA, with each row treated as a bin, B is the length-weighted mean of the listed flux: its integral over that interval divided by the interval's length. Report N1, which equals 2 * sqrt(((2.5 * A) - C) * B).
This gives 59.8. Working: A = 18.8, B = 19.4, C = 1.08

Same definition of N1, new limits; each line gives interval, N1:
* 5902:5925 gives 59.6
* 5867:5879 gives 64.3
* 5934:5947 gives 61.8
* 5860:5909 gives 59.7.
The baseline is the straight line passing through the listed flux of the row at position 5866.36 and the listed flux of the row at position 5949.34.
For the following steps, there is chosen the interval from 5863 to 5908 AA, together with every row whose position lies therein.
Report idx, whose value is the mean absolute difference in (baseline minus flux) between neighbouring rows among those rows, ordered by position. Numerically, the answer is 1.5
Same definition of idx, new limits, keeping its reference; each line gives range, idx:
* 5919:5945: 1.0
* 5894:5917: 1.5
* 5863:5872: 1.3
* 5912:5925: 1.2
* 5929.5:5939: 0.7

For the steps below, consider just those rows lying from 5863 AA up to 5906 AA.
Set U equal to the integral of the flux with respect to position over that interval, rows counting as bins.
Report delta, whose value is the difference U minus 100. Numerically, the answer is 741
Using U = 841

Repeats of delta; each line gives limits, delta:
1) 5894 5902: 47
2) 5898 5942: 756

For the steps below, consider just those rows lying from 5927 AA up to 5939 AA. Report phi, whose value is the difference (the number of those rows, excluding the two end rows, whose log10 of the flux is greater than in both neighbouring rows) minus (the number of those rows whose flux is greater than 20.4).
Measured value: -1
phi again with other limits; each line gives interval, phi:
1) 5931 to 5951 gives 0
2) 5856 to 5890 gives -4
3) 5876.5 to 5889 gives -1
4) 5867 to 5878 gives -4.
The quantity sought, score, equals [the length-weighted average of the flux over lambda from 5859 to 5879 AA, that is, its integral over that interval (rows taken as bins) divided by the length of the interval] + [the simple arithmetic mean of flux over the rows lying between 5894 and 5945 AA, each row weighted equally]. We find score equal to 39.6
